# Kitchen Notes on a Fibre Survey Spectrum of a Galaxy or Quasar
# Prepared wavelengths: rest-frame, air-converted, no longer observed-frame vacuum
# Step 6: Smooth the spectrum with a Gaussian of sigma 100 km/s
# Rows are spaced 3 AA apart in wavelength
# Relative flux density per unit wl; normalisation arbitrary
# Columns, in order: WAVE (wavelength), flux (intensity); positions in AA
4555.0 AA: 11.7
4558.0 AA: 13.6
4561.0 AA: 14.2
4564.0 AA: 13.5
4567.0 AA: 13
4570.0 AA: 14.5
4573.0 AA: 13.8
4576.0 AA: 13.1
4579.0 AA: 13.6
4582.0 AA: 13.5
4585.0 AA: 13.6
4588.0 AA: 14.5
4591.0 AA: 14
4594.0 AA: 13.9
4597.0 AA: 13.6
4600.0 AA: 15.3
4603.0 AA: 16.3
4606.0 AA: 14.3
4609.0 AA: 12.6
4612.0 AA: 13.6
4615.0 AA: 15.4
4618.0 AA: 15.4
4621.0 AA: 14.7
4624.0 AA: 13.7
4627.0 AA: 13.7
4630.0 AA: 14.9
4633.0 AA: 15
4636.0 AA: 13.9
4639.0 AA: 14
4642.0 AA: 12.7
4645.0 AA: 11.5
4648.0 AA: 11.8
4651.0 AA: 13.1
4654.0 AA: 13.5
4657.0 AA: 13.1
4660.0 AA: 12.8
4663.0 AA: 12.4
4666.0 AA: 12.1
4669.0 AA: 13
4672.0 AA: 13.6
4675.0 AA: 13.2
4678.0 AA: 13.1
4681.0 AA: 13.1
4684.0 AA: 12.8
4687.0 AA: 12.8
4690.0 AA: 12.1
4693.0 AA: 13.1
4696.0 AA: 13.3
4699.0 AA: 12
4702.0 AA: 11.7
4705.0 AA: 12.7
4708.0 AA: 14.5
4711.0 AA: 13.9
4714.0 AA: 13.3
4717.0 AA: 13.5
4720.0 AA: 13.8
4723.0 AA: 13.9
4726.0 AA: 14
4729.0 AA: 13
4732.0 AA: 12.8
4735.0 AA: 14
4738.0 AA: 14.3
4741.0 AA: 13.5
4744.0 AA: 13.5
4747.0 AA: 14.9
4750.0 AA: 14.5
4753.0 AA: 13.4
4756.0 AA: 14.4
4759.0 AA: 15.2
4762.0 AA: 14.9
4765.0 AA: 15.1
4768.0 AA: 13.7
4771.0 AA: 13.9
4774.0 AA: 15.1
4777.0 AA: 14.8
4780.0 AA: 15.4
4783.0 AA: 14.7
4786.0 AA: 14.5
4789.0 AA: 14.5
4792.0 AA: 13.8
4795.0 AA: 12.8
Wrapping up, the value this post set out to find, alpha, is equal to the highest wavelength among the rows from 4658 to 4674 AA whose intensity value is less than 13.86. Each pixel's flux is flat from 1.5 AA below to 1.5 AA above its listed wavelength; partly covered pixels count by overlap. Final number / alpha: 4672.0 AA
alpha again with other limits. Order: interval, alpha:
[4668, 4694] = 4693.0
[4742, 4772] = 4768.0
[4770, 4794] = 4792.0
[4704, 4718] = 4717.0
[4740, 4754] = 4753.0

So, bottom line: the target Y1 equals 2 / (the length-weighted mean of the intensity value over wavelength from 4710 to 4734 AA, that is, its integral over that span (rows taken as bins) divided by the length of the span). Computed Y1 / 0.148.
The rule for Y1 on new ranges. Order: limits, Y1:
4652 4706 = 0.156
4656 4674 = 0.156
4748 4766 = 0.137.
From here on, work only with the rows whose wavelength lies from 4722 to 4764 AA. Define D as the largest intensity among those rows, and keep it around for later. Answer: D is 15.2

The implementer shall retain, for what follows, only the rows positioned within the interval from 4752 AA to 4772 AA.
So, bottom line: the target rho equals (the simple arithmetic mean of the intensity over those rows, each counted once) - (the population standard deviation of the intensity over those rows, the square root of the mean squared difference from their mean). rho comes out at 13.7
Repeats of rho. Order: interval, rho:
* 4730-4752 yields 13.3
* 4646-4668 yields 12.1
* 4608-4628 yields 13.2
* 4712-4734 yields 13.0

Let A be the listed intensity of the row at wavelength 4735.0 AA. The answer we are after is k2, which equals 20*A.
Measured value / 280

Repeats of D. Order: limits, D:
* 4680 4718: 14.5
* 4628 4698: 15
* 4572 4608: 16.3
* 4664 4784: 15.4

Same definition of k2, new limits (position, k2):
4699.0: 240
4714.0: 266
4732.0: 256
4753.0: 268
